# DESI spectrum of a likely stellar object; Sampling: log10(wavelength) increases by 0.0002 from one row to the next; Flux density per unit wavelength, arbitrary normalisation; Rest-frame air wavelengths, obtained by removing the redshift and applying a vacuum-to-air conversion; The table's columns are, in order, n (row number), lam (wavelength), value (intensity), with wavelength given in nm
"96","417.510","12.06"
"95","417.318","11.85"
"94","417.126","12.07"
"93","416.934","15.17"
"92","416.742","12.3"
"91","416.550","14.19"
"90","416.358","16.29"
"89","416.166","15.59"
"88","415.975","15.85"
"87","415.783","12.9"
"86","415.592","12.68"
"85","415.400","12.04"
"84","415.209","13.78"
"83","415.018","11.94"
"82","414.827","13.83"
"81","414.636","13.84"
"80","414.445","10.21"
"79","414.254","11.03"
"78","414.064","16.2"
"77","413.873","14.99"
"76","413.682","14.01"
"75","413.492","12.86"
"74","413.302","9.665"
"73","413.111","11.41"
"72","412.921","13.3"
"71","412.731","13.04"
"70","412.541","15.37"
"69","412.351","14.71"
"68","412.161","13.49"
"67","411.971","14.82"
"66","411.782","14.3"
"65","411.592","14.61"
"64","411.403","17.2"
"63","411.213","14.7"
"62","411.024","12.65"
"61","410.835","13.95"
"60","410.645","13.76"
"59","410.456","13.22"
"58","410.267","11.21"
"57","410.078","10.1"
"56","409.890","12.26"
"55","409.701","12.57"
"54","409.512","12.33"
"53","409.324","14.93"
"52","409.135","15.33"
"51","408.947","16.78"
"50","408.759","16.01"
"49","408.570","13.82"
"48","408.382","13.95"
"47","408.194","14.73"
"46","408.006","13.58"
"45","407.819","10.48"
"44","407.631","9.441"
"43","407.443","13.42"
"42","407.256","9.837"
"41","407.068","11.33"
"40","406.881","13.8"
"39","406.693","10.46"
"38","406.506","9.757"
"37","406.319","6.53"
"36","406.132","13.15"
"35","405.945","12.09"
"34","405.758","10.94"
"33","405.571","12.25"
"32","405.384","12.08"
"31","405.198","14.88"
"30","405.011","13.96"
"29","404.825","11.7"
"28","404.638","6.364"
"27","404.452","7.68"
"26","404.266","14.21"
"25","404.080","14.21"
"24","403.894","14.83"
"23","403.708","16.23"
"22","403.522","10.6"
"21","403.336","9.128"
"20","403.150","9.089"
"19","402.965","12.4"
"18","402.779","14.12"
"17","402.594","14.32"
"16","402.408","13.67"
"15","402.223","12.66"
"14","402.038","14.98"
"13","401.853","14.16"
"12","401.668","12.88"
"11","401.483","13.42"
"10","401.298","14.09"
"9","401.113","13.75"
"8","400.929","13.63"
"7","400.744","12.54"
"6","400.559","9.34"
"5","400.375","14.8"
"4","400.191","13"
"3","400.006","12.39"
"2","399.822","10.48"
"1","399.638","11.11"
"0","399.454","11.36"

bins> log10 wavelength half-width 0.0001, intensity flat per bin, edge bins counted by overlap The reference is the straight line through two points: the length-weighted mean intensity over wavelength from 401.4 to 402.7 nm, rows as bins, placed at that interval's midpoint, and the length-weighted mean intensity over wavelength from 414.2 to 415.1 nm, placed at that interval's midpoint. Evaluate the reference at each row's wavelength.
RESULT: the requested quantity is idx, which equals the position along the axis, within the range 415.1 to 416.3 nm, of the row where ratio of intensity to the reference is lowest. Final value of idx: 415.400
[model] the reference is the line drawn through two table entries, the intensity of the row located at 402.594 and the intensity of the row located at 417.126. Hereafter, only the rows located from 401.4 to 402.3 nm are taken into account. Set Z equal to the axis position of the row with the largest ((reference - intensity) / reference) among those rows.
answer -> 402.223 nm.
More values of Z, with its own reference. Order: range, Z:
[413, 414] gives 413.302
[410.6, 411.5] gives 411.024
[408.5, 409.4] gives 408.570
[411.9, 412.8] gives 412.731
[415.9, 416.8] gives 416.742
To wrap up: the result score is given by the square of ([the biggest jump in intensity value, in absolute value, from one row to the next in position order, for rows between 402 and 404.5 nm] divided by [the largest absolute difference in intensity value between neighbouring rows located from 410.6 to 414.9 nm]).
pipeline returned 1.6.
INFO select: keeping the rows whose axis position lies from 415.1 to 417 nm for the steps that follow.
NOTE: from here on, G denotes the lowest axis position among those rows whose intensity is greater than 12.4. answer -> 415.209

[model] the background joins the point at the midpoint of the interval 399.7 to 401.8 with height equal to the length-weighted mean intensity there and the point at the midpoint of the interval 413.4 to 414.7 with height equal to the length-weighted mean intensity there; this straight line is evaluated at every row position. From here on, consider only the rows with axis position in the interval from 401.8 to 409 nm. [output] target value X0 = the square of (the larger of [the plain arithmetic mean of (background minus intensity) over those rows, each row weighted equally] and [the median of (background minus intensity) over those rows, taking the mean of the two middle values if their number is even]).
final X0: 0.3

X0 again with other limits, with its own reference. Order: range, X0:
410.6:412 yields 1.6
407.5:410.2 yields 0.0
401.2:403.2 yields 0.2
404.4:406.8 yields 4.2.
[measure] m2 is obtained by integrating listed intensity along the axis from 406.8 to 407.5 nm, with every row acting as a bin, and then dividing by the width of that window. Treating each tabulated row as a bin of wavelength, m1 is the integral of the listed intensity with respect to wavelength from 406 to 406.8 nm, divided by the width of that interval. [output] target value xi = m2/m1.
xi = 1.18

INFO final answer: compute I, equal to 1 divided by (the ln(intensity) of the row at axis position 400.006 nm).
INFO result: 0.40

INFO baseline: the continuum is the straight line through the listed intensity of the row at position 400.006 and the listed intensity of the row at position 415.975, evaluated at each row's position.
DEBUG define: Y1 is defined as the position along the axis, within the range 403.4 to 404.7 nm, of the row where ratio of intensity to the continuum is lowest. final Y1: 404.638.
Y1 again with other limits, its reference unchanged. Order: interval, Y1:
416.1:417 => 416.742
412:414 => 413.302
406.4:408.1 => 407.631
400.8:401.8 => 401.668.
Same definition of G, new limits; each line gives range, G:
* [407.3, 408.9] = 407.443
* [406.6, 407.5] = 406.881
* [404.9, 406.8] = 405.011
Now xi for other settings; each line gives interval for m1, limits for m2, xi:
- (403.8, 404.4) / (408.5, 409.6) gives 1.07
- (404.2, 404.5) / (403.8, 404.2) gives 1.30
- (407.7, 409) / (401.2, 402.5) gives 0.98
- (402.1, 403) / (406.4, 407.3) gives 0.81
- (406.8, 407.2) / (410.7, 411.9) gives 1.19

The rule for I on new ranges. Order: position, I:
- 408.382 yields 0.38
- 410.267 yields 0.41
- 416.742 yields 0.40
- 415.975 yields 0.36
